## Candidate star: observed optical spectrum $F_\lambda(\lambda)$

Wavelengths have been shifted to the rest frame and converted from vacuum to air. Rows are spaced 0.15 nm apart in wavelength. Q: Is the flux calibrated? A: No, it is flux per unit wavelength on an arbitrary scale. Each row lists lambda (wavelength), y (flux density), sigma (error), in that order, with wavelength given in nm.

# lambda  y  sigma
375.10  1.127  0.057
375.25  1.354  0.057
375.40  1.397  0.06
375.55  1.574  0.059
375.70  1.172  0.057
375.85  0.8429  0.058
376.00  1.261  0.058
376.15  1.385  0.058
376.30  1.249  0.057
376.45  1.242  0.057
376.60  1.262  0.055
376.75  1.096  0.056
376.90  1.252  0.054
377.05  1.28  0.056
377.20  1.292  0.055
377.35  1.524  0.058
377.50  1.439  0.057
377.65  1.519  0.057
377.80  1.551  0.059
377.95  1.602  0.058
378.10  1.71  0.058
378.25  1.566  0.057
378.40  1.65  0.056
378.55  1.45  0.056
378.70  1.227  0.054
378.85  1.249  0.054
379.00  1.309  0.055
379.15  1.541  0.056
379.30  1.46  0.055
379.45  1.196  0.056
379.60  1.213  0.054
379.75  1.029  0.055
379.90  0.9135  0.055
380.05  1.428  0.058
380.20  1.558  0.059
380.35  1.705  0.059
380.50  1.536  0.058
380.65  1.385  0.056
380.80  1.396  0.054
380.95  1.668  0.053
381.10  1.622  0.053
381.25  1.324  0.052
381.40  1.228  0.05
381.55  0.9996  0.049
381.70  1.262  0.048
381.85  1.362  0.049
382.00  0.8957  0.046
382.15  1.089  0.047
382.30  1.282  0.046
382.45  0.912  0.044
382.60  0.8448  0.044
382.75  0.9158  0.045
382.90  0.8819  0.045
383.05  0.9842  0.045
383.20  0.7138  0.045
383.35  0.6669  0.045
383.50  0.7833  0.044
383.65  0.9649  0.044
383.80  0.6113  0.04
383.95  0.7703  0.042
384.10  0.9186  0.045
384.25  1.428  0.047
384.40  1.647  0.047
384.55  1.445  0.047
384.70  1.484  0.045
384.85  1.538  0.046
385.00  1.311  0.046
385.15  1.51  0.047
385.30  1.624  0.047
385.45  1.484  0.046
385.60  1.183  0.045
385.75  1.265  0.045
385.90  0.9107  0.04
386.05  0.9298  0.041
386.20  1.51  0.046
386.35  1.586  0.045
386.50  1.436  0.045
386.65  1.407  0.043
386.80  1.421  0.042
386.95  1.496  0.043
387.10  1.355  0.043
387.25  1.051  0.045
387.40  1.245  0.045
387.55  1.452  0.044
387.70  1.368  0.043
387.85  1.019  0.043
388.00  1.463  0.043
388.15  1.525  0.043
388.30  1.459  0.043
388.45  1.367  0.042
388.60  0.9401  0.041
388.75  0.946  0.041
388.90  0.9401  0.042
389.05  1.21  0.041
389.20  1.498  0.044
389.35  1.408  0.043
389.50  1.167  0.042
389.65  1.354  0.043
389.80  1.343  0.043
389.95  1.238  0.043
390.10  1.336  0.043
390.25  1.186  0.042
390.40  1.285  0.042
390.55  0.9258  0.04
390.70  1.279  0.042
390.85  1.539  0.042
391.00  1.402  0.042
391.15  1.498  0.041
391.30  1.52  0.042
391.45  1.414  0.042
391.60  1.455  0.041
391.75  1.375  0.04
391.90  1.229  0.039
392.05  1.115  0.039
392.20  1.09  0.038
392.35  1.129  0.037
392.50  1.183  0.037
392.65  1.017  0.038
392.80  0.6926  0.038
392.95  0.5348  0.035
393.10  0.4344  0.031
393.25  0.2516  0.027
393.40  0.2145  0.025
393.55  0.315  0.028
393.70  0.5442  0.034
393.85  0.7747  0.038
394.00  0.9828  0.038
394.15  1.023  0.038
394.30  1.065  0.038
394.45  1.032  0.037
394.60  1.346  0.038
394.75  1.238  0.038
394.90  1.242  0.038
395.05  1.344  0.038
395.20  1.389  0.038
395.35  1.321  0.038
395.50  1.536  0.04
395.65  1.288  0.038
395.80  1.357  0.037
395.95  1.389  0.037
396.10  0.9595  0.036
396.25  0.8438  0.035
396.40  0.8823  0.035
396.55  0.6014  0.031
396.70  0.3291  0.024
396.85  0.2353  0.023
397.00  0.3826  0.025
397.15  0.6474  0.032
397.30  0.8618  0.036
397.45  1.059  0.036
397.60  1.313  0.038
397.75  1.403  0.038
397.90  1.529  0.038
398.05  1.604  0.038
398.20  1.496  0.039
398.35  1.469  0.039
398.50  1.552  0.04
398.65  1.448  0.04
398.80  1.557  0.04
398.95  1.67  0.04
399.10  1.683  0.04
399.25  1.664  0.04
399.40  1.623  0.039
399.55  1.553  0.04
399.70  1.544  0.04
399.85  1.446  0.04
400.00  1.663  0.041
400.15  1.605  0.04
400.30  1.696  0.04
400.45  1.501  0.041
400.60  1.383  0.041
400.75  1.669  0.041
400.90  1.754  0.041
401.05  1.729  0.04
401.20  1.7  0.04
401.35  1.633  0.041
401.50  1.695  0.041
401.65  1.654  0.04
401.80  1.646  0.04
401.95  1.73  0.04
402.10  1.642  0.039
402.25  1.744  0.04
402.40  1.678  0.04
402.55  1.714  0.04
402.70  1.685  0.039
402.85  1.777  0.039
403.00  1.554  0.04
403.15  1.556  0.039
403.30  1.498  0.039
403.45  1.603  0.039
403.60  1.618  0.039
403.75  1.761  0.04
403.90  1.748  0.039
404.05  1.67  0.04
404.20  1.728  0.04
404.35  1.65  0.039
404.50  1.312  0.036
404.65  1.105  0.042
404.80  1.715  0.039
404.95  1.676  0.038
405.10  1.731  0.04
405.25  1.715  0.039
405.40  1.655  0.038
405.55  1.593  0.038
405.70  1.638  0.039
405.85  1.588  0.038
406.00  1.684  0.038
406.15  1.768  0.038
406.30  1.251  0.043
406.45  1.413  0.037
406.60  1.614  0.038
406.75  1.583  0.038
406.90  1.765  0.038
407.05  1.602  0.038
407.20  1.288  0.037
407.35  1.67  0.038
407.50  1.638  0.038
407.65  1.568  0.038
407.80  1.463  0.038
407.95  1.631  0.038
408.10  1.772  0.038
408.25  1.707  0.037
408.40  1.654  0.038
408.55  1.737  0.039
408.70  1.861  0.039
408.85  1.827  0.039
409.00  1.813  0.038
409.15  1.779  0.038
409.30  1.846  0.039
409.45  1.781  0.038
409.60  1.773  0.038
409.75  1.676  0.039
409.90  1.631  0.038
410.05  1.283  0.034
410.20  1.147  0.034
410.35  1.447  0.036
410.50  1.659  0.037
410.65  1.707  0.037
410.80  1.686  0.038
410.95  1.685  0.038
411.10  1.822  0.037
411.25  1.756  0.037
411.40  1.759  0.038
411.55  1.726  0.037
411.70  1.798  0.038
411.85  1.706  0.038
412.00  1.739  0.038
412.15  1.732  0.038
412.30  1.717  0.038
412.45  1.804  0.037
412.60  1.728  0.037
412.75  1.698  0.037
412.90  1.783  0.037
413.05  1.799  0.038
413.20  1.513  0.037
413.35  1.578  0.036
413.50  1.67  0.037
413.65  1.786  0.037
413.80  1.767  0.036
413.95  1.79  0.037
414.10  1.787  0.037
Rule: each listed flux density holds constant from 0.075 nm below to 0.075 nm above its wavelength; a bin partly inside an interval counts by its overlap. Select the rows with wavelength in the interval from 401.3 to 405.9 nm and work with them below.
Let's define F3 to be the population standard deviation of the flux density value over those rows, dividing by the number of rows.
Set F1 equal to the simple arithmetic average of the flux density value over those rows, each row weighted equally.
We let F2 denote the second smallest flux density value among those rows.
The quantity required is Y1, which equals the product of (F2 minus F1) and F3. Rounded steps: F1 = 1.64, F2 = 1.312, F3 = 0.13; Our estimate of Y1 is -0.04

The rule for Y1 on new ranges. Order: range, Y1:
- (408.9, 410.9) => -0.07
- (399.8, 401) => -0.02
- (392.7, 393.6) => -0.03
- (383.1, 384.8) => -0.14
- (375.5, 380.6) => -0.09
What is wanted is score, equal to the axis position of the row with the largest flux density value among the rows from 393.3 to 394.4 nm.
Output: 394.30 nm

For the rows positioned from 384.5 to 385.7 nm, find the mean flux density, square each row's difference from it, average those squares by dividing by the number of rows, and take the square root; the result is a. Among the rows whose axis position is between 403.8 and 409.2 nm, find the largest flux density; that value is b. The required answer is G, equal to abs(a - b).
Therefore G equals 1.73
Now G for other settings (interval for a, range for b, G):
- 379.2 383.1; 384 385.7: 1.38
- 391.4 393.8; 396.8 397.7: 0.89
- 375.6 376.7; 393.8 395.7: 1.38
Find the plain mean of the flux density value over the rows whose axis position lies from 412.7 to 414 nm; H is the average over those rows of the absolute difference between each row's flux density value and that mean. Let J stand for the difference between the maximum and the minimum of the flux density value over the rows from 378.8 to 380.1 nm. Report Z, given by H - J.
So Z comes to -0.5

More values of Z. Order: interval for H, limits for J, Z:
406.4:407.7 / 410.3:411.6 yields -0.3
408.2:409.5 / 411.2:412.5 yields 0.0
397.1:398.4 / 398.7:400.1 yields 0.0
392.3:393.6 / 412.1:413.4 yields 0.0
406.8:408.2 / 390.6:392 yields -0.2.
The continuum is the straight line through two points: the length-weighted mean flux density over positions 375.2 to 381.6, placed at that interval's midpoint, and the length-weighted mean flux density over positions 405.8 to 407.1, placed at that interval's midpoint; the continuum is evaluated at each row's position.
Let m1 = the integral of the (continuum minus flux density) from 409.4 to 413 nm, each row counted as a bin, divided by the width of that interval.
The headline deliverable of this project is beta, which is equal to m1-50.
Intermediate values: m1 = -0.05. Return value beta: -50.05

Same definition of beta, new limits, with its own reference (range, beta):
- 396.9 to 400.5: -49.88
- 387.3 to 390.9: -49.82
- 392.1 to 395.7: -49.47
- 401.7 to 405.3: -50.07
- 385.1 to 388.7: -49.90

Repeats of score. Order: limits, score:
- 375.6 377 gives 376.15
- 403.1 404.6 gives 403.75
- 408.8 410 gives 409.30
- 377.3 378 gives 377.95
